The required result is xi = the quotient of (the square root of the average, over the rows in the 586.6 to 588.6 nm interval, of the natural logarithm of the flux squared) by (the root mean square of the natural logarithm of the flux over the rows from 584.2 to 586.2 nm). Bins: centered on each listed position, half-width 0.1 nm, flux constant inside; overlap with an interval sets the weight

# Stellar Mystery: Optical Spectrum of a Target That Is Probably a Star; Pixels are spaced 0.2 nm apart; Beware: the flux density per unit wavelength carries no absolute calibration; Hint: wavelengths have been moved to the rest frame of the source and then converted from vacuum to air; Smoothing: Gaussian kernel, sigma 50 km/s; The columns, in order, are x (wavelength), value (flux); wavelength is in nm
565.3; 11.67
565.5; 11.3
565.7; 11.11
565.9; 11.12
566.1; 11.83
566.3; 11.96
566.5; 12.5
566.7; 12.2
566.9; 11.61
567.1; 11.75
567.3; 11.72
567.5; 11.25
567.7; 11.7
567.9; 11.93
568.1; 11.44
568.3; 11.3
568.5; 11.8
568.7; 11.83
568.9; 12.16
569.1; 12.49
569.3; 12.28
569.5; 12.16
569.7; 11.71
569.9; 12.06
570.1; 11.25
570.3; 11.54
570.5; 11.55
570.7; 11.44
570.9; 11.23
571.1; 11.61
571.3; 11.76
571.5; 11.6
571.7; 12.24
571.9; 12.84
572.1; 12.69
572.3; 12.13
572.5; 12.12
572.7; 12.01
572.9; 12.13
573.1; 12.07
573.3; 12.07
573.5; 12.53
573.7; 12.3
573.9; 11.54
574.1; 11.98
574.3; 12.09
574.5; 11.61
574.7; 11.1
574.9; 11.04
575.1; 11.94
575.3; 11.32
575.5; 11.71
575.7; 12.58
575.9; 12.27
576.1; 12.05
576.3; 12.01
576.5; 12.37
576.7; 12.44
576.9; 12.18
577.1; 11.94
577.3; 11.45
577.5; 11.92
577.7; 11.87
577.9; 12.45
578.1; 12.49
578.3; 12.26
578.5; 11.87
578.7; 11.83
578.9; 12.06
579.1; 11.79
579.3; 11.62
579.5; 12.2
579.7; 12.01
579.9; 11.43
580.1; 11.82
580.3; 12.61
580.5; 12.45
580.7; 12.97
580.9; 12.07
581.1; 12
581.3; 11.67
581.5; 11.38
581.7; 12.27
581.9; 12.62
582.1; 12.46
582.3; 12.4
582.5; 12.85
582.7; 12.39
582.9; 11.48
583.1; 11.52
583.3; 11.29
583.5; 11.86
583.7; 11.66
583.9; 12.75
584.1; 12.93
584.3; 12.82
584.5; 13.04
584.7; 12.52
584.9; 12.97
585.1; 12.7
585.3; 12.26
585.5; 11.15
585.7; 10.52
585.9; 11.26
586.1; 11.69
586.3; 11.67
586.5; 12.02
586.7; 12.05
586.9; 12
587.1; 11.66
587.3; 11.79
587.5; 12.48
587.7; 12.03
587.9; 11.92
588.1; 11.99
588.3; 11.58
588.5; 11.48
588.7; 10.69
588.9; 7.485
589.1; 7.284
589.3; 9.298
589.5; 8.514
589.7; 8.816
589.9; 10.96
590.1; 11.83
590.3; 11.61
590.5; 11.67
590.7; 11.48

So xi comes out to 0.99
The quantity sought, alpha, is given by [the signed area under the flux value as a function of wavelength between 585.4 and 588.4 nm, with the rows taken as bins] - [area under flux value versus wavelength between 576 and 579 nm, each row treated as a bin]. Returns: -1.1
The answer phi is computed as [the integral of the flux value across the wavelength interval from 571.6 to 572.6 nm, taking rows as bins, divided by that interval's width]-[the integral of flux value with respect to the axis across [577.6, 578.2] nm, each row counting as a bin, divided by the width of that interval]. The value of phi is 0.1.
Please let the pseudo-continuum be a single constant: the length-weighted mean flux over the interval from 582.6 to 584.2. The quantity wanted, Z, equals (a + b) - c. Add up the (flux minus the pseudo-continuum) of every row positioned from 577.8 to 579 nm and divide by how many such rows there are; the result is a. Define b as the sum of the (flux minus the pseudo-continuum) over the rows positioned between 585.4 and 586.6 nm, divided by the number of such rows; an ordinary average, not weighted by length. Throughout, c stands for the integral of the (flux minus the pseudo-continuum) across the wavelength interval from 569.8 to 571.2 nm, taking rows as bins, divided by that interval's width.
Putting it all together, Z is 0.0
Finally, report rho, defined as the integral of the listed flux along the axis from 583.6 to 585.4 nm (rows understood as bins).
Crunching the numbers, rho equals 23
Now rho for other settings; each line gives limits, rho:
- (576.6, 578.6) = 24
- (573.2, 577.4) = 50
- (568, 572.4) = 52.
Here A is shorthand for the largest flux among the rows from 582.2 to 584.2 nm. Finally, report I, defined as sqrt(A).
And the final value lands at 3.60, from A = 12.93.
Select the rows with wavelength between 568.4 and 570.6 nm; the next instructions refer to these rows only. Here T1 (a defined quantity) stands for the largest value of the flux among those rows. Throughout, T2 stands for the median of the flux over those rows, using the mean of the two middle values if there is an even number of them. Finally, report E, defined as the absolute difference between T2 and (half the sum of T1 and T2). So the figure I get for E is 0.33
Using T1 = 12.49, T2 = 11.8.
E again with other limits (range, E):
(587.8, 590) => 0.65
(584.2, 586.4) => 0.39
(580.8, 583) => 0.29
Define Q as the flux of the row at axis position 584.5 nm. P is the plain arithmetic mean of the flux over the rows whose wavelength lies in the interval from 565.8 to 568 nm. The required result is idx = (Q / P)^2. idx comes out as 1.23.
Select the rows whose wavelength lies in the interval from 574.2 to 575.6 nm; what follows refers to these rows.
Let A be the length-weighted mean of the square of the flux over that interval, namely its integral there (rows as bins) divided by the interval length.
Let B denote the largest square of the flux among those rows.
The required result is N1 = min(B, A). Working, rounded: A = 133.4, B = 146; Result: 133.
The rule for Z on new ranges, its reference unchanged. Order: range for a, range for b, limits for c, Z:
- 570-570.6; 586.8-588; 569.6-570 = -0.4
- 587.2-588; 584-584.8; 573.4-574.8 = 1.0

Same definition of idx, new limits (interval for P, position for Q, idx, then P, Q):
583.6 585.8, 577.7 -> 0.93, 12.3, 11.87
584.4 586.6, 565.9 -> 0.86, 12.0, 11.12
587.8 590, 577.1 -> 1.43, 10.0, 11.94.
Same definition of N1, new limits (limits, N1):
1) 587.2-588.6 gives 142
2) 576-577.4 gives 146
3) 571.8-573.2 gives 151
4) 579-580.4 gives 142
